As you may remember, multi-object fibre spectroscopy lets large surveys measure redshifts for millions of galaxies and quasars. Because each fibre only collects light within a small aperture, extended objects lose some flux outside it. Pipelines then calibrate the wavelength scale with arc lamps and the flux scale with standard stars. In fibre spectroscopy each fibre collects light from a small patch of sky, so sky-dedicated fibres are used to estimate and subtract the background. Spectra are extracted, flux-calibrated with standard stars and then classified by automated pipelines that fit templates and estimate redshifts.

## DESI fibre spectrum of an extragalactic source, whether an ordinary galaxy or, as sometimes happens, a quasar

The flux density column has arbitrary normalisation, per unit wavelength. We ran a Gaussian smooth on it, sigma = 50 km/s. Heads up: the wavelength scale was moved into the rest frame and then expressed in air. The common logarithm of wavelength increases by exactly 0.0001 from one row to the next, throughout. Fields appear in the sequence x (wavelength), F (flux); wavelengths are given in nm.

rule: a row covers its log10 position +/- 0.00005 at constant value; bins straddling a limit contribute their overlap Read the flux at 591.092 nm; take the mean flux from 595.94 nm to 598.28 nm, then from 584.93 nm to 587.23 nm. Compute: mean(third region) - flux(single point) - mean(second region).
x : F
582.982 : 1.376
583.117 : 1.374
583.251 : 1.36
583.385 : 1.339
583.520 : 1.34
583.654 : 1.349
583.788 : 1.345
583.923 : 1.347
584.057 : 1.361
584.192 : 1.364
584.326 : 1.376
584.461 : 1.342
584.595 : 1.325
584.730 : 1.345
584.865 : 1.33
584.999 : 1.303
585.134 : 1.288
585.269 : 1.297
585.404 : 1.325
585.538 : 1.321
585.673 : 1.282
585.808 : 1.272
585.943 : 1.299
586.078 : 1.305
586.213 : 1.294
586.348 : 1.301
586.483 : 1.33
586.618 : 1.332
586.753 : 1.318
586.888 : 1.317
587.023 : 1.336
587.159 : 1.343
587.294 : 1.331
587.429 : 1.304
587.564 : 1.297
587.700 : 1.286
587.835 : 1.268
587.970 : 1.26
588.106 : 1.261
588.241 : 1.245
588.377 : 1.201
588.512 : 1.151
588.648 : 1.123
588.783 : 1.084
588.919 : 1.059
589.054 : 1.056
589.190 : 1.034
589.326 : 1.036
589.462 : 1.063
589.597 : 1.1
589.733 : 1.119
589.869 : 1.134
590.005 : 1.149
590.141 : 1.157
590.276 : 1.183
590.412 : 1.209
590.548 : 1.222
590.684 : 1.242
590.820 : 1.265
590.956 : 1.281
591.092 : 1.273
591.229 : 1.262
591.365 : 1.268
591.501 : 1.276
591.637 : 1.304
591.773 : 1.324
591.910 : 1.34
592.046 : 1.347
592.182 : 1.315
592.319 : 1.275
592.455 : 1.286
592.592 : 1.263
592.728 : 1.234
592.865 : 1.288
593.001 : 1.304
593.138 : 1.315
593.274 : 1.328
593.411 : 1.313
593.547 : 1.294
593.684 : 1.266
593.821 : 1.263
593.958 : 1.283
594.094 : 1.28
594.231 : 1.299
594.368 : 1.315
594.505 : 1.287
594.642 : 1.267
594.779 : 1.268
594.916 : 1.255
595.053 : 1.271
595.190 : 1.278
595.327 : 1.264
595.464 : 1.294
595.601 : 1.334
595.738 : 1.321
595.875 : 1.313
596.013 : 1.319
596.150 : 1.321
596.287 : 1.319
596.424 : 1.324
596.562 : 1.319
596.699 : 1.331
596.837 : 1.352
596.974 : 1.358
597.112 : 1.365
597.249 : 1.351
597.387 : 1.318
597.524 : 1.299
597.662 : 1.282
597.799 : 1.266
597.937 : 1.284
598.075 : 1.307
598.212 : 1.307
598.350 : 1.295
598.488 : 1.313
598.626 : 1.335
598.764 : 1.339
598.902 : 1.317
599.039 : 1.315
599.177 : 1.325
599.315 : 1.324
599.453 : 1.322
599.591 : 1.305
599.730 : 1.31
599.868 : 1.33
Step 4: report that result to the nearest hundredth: -1.28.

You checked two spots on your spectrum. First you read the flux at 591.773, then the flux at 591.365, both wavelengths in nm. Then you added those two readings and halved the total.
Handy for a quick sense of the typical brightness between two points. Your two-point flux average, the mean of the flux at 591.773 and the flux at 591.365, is 1.30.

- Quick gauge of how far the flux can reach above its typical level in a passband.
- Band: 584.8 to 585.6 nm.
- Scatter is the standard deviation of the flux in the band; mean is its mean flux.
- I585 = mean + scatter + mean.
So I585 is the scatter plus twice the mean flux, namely 2.64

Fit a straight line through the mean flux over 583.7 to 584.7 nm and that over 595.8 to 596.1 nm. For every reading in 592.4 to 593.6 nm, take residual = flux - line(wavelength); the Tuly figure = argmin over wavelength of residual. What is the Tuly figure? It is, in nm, 592.728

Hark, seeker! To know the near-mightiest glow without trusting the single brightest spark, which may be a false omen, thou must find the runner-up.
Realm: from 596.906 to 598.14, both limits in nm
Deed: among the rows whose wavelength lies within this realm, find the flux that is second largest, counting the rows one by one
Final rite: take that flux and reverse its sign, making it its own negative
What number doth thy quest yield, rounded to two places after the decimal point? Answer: -1.36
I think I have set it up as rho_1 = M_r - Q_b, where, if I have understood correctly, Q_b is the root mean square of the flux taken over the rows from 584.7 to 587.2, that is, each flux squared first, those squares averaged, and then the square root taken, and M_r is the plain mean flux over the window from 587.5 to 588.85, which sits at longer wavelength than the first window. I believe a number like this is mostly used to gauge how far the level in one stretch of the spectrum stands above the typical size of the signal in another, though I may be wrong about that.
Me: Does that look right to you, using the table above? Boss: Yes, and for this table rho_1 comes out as -0.095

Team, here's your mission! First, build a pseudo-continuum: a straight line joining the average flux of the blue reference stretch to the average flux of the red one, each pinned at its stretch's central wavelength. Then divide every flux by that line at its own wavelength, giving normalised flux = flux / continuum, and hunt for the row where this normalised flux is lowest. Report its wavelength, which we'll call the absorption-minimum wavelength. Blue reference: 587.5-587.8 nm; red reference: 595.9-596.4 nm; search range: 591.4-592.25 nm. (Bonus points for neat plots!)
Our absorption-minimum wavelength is 591.501 nm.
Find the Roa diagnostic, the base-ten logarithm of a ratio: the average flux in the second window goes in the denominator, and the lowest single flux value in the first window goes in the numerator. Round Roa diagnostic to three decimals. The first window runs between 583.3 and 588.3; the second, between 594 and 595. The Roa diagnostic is -0.013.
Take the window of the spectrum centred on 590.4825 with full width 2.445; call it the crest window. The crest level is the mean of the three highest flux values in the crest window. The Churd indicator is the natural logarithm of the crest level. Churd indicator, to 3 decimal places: 0.252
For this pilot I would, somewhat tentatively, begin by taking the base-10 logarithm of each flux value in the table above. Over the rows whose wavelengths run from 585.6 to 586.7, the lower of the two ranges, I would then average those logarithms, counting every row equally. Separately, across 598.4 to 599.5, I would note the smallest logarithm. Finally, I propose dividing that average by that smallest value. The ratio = 1.0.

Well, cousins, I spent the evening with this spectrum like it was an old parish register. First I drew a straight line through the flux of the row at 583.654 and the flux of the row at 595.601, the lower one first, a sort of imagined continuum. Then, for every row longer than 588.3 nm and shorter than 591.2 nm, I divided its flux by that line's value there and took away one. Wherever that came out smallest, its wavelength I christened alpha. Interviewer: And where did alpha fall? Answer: 589.190 nm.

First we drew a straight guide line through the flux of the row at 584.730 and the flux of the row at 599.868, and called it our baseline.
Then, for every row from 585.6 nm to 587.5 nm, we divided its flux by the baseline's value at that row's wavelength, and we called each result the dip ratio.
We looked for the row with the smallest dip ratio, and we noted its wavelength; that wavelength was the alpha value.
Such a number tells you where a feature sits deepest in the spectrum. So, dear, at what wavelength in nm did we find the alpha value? 585.808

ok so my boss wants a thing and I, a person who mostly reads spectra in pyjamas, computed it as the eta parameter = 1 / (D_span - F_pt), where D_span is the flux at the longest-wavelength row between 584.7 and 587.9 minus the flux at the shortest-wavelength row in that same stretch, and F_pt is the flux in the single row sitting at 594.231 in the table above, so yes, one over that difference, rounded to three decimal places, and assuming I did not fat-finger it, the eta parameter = -0.727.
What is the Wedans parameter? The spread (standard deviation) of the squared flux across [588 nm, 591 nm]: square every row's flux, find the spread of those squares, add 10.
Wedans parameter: 10.2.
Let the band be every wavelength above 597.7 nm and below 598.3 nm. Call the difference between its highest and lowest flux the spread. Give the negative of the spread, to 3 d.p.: -0.041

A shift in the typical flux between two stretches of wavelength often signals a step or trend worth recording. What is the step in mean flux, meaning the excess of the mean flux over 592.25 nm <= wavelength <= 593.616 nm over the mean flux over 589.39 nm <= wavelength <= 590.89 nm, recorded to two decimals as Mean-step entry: 0.12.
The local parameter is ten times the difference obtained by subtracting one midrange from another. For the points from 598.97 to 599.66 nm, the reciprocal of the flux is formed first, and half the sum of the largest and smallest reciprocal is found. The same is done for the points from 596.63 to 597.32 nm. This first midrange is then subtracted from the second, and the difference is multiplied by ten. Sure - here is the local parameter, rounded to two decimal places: -0.19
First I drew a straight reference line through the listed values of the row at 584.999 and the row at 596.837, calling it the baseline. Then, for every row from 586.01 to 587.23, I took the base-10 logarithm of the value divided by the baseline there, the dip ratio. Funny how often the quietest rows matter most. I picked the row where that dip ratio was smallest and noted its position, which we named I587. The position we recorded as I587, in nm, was 586.213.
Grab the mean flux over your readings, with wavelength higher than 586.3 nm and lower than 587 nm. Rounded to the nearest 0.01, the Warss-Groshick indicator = 1.32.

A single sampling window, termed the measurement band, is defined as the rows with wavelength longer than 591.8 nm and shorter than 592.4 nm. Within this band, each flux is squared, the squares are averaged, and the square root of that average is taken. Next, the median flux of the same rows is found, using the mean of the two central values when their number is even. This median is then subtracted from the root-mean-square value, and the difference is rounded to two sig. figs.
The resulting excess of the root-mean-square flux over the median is -0.0079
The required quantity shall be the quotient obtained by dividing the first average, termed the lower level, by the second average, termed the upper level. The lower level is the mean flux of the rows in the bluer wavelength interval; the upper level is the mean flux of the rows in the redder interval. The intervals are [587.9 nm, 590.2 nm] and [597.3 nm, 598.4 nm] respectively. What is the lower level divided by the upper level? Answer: 0.87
